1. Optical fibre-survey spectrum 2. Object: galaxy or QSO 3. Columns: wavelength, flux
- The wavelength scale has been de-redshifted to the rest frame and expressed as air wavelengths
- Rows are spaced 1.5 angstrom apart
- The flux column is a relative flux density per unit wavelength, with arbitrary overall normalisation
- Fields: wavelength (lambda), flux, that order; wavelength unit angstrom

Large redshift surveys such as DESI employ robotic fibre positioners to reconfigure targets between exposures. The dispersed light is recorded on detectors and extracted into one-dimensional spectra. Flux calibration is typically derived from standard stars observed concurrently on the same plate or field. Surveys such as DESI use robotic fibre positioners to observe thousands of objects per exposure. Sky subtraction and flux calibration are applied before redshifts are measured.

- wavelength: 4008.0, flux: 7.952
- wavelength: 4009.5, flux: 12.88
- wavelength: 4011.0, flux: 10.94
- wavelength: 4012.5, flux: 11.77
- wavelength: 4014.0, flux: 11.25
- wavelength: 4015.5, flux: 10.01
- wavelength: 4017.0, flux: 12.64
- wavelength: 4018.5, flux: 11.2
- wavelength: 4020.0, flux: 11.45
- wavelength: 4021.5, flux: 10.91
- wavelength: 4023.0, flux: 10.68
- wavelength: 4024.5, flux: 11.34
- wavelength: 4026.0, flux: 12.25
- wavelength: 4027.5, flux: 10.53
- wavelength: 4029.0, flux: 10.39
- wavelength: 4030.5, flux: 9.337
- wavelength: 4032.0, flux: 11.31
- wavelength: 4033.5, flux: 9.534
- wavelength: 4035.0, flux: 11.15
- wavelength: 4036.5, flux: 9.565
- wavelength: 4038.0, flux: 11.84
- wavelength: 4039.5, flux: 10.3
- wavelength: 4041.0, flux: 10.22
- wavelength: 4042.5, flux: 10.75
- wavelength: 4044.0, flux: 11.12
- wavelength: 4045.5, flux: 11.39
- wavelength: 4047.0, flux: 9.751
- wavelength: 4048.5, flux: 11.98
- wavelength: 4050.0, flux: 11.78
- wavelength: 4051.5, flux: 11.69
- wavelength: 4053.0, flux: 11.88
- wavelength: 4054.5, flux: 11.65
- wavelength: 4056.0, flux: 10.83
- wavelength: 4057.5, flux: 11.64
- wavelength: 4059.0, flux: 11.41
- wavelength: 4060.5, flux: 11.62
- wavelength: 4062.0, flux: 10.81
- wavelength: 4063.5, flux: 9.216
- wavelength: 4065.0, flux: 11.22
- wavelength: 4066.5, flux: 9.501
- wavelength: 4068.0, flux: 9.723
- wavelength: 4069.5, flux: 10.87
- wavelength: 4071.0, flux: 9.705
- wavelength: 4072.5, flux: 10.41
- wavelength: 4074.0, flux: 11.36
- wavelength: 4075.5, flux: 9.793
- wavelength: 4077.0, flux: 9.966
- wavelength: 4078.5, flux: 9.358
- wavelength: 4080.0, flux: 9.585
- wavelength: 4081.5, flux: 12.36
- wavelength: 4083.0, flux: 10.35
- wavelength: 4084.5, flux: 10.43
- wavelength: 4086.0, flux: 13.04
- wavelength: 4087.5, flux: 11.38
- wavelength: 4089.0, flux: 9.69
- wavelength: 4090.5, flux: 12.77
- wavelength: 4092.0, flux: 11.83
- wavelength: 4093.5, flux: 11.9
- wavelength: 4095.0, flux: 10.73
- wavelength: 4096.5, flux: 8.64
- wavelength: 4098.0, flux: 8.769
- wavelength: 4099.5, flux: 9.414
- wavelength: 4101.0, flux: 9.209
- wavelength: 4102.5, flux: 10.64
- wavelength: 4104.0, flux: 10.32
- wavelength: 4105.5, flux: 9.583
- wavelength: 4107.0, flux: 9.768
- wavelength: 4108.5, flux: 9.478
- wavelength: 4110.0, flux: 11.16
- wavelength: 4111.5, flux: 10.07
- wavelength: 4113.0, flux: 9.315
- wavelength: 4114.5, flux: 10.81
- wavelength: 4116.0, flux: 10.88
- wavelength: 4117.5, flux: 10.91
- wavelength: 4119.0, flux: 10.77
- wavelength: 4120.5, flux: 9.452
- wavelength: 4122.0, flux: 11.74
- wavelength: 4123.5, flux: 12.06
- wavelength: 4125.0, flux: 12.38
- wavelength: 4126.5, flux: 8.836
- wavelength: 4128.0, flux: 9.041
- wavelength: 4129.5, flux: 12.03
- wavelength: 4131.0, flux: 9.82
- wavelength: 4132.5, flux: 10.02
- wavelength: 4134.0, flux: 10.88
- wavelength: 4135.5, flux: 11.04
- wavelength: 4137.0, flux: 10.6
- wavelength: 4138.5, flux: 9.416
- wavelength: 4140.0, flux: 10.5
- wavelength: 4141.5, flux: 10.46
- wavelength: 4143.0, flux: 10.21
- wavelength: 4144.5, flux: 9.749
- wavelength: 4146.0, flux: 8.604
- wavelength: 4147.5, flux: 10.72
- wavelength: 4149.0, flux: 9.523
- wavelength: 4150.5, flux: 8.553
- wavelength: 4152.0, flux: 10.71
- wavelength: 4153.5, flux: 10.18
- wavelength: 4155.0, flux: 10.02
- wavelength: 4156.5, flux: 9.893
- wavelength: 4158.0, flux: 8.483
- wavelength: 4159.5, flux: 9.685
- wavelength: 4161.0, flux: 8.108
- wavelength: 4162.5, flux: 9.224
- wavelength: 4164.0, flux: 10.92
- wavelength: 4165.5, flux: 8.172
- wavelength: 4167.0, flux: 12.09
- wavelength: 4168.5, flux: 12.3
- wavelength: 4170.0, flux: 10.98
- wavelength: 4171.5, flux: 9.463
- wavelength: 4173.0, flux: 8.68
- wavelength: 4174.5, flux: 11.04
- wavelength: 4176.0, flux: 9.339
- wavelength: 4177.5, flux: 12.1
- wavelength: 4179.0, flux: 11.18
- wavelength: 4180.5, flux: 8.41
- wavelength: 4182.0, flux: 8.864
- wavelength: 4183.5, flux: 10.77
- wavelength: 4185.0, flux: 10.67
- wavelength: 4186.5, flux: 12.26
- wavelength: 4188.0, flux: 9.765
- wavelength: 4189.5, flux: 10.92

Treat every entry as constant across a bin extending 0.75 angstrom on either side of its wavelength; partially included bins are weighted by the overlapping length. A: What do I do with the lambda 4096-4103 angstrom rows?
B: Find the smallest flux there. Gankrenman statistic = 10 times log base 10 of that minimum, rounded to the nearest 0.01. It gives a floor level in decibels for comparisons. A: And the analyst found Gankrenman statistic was 9.37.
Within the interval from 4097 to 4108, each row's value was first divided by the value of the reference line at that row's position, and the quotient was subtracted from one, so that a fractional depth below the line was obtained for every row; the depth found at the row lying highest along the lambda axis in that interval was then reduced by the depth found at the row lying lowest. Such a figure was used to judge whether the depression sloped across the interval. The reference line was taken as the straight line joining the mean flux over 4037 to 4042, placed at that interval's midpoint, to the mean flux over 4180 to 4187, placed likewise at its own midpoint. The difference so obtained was -0.10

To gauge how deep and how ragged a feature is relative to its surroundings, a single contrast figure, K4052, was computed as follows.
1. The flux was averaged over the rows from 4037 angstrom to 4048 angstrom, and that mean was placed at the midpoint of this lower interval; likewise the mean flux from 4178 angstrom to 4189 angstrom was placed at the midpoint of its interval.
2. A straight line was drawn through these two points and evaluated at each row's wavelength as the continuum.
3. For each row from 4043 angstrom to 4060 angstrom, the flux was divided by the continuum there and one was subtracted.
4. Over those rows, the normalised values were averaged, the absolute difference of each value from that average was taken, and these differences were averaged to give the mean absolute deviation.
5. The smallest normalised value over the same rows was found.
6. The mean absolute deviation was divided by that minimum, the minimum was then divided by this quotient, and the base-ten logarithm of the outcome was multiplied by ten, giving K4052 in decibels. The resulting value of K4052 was -6.8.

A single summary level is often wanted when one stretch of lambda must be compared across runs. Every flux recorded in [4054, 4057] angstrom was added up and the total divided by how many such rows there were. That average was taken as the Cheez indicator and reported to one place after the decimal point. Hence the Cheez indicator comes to 11.2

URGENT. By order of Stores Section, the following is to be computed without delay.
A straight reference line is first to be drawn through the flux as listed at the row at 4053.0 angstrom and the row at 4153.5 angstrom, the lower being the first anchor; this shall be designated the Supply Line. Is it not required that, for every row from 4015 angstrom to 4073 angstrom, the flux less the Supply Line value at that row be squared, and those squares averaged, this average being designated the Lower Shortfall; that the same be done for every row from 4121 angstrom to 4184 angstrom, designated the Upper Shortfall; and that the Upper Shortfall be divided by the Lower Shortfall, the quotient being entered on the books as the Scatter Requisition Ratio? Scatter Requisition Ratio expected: 0.7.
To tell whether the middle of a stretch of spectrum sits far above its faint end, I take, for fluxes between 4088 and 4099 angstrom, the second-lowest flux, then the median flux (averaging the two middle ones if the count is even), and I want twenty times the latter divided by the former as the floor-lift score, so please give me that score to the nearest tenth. 24.5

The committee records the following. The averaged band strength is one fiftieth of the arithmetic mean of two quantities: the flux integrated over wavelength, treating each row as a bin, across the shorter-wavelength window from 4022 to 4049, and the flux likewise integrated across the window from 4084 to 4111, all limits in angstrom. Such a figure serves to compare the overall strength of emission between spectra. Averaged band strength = 5.73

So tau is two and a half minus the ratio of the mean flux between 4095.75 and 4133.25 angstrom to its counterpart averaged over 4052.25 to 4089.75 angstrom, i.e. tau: 1.55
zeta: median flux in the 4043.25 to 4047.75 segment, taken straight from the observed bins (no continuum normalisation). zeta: 11.1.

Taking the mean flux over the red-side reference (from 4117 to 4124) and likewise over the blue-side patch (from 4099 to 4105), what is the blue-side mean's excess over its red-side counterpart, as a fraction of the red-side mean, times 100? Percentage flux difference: -10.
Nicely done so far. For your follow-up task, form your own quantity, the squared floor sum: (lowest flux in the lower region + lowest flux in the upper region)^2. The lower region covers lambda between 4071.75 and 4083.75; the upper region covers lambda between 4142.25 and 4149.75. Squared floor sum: 323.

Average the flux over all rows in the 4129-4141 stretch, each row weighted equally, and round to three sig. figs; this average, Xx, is 10.5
